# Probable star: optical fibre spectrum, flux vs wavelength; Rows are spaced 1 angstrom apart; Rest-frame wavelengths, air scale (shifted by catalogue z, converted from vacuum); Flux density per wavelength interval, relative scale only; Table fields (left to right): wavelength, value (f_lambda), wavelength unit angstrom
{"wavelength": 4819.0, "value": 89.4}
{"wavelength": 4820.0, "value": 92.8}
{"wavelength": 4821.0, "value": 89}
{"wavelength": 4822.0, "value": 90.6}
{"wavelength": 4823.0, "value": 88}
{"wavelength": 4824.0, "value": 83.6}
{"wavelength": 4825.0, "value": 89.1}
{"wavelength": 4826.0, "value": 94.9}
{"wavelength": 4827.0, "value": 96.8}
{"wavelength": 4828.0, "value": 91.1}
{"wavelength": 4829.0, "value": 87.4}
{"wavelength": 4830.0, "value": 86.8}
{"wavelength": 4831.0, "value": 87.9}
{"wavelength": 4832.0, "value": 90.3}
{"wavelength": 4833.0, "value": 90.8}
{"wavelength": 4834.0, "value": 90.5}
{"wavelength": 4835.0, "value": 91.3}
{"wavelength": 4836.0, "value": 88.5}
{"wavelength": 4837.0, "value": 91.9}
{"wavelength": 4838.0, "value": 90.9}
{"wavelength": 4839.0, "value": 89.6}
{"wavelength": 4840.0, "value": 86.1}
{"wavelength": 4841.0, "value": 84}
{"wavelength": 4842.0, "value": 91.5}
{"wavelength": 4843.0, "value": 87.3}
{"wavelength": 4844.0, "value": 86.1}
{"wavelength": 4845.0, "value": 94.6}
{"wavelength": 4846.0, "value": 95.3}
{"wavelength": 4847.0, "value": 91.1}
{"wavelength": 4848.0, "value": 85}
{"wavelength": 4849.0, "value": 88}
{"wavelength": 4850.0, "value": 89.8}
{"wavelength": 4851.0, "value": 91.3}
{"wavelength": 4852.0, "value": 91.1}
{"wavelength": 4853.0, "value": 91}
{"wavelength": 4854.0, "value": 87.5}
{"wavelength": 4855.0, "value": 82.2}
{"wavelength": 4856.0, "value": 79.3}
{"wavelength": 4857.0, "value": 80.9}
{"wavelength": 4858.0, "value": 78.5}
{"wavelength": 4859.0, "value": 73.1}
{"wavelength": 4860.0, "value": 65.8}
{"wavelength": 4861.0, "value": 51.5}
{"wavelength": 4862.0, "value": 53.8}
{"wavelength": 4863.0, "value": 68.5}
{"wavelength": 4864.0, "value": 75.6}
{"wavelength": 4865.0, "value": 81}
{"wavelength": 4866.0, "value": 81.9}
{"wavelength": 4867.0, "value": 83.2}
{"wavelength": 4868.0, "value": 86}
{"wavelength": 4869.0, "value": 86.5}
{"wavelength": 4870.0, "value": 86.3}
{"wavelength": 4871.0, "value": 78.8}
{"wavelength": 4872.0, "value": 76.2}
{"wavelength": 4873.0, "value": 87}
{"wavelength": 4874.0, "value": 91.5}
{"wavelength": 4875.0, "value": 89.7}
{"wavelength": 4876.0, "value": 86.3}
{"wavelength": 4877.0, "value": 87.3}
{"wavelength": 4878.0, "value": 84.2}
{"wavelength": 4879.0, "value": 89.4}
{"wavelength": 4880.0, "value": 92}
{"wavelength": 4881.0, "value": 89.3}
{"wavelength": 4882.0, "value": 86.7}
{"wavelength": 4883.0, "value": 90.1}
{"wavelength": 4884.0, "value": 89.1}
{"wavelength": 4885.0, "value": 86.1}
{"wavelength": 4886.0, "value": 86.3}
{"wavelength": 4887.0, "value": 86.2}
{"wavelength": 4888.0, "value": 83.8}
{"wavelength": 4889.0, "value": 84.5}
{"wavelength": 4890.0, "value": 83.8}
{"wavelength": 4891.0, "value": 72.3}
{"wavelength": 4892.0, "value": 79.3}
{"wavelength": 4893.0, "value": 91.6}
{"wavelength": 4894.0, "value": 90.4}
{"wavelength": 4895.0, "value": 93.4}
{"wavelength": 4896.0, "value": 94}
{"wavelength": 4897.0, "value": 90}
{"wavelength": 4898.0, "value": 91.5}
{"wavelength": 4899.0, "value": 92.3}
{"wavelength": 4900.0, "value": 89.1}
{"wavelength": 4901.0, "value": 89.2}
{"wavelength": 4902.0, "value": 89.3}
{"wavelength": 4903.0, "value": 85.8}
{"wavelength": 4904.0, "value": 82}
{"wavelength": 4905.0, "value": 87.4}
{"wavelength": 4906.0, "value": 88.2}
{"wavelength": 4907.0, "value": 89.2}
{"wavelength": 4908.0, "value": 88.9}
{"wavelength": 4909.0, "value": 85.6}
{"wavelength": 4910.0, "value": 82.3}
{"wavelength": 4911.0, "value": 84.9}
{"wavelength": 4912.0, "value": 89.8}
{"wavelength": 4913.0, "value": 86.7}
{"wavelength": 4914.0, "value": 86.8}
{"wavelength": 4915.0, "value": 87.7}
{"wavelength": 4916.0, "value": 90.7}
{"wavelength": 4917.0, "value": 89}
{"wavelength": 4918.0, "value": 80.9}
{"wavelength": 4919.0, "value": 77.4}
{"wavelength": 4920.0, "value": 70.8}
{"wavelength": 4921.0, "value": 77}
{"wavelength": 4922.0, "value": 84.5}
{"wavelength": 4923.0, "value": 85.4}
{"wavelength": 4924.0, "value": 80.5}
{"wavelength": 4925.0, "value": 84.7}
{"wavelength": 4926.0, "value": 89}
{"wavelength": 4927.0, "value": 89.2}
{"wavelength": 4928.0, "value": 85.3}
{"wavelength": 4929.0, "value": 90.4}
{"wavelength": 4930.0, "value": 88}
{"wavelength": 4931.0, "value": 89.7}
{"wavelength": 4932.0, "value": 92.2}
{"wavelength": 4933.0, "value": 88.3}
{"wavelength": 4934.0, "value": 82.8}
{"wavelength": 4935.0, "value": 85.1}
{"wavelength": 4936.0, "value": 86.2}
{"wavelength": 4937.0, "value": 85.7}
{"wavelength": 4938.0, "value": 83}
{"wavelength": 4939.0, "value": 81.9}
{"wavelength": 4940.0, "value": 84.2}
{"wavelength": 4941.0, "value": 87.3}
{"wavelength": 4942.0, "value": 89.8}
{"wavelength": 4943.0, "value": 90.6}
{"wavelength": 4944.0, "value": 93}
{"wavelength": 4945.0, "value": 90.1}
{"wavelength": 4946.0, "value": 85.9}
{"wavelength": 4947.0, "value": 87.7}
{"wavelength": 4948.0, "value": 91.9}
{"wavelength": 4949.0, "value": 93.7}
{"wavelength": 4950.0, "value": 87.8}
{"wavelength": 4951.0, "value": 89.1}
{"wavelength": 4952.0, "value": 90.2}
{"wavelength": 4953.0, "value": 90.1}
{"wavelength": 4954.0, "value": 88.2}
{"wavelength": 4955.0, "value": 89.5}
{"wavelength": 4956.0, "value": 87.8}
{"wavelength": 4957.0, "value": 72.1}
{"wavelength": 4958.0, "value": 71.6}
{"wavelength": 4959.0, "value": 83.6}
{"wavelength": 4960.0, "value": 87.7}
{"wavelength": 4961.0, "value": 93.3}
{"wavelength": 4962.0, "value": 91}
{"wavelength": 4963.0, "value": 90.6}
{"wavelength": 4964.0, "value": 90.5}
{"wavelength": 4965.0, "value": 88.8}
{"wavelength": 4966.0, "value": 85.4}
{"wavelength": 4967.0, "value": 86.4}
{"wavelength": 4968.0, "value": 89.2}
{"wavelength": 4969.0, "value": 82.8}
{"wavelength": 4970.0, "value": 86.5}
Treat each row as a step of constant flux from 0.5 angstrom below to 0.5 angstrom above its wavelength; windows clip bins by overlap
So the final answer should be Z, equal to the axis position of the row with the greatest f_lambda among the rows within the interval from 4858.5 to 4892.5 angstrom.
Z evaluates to 4880.0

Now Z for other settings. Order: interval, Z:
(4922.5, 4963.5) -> 4949.0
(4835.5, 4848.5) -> 4846.0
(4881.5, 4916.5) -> 4896.0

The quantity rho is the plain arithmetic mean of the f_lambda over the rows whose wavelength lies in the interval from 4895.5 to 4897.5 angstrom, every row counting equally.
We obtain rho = 92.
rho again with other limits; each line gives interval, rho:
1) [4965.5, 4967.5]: 86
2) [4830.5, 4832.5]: 89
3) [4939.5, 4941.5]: 86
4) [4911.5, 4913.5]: 88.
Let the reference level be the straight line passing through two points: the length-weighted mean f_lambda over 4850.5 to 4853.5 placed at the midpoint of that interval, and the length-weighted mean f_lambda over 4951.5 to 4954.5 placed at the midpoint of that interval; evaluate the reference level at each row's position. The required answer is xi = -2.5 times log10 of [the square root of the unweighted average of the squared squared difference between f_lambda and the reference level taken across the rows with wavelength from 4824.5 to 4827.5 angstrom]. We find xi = -3.1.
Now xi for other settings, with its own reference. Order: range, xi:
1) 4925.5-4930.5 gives -2.5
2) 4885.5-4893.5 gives -5.3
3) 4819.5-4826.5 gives -3.5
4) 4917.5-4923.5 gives -5.7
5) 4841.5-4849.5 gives -3.2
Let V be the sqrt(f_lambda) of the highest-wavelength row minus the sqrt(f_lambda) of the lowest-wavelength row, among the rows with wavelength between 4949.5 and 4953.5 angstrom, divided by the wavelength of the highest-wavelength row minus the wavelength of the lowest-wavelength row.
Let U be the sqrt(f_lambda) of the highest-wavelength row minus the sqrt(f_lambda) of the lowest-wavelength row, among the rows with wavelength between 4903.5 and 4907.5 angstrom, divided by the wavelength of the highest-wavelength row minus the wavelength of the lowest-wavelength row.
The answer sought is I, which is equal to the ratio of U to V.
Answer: 3.2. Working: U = 0.13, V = 0.041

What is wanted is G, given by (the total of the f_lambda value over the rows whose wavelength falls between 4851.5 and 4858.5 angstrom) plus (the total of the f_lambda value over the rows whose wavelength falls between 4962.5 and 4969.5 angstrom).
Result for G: 1204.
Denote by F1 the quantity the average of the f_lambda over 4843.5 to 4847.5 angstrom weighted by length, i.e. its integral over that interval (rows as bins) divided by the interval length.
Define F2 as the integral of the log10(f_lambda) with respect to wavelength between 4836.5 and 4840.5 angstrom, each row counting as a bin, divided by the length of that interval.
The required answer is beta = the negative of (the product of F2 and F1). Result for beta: -179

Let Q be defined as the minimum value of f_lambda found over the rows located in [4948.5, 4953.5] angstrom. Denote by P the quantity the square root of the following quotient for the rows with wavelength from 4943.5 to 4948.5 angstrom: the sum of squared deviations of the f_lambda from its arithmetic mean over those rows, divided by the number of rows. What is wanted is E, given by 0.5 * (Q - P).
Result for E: 43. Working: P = 2.6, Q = 87.8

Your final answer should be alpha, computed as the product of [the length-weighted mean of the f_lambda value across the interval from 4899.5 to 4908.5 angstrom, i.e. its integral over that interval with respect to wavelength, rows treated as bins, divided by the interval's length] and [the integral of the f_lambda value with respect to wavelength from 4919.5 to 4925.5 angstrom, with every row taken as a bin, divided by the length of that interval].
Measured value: 7057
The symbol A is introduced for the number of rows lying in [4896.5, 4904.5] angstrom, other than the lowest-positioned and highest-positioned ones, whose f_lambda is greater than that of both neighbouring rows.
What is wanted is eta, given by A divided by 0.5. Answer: 4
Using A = 2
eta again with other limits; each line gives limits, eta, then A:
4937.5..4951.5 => 4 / 2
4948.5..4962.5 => 6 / 3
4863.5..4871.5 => 2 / 1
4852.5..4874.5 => 4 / 2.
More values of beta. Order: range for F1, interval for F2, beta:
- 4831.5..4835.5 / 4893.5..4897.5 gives -178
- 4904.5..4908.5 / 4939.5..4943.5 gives -172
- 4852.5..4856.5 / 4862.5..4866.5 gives -160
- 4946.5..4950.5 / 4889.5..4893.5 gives -173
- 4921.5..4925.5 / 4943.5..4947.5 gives -163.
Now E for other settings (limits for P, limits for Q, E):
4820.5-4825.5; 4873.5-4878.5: 41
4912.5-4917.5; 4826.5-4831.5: 43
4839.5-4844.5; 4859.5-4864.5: 25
